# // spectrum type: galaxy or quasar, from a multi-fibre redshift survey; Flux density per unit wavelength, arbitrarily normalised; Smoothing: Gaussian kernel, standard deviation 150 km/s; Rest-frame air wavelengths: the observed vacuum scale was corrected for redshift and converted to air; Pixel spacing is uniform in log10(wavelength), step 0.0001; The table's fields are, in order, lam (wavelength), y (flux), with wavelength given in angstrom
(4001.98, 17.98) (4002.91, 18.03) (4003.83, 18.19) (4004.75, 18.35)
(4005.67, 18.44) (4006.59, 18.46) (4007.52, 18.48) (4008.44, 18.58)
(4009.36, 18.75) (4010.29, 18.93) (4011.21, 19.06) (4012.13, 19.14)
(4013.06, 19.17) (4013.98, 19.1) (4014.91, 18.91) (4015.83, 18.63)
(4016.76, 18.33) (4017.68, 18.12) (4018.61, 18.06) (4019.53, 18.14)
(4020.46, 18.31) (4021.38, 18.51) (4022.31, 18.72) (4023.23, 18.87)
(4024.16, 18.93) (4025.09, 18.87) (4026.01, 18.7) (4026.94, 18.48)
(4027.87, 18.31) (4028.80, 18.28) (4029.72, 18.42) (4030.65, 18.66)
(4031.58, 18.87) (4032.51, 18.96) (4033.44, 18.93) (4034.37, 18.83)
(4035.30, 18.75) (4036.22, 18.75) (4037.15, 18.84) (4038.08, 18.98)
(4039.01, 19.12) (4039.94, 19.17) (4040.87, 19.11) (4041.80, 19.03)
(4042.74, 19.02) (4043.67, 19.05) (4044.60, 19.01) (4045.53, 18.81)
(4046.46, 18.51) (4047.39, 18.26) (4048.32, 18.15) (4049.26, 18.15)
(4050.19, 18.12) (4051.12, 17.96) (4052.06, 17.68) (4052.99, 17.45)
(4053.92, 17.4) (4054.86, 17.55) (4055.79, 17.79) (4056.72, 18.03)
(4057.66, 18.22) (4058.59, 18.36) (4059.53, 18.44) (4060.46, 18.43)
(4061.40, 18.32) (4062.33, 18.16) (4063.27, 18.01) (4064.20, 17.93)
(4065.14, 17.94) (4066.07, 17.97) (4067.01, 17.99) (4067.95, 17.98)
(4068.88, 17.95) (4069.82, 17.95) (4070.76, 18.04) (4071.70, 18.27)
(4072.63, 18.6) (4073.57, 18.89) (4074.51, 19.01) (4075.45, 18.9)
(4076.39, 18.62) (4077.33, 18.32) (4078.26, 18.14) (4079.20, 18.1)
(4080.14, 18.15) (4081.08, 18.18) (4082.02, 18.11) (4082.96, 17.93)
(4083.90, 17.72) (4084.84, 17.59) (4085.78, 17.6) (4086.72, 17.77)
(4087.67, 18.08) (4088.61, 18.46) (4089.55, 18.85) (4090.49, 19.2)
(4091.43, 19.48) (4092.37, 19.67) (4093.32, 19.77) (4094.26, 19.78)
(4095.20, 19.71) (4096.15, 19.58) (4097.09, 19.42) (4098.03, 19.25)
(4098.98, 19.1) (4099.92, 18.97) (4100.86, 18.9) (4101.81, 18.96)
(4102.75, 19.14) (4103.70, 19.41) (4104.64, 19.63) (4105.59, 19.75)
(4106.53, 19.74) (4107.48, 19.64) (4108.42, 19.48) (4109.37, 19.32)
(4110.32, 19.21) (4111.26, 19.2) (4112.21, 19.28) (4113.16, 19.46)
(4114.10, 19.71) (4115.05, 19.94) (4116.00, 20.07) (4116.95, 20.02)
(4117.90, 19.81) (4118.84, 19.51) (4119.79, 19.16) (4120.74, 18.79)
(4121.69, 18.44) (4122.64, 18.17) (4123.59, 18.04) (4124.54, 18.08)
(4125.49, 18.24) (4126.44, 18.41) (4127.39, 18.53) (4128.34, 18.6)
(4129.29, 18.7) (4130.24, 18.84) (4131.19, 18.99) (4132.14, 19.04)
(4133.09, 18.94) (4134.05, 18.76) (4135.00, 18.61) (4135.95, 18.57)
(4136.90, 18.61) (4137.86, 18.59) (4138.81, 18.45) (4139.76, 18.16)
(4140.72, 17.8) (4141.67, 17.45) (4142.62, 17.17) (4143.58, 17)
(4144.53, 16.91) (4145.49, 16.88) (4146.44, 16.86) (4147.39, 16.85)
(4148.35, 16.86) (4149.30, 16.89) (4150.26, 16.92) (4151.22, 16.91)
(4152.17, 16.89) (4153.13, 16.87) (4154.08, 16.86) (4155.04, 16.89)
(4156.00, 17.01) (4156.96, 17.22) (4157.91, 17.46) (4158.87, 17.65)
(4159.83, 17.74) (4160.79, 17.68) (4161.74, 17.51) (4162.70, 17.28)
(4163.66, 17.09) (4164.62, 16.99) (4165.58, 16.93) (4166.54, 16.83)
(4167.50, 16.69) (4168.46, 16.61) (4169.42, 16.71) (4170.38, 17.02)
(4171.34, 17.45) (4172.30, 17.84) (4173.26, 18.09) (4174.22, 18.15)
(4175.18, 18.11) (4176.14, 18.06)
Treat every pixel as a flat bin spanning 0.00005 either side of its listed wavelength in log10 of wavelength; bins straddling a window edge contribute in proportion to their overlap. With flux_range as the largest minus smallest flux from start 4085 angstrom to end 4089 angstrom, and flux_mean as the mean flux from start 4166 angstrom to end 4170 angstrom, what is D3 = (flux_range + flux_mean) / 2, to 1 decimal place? 8.8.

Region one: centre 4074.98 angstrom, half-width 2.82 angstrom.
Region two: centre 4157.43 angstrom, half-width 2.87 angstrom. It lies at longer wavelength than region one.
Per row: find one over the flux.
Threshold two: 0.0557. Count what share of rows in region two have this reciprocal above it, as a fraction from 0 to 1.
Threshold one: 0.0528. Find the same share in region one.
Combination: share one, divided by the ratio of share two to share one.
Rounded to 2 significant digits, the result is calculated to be 0.69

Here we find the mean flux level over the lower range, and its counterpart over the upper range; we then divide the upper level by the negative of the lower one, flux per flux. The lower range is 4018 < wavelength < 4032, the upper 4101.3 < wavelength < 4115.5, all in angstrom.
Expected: -1.05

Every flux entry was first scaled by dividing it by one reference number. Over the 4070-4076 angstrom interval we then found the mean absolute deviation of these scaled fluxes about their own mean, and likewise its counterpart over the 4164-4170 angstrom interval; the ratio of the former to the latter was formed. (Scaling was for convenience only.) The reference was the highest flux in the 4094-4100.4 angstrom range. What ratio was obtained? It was 2.6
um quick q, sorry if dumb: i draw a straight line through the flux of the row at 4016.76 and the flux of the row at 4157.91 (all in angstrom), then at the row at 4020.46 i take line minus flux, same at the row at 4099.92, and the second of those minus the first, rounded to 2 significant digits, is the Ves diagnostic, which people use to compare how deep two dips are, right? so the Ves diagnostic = -1.1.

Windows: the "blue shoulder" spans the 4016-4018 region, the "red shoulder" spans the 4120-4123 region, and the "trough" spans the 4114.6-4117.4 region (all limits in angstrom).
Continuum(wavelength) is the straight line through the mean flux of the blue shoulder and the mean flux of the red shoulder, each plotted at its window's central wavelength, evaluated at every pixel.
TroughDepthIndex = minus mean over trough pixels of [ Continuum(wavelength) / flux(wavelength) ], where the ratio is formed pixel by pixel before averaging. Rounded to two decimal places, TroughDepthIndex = -0.92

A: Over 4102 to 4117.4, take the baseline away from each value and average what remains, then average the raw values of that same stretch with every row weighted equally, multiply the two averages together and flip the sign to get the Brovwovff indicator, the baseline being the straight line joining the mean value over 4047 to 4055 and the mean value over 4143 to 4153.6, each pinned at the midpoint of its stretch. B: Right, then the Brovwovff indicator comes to -45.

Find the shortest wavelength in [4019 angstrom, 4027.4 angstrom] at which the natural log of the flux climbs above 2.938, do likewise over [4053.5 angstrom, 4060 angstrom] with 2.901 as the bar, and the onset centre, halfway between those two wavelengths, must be 4040.9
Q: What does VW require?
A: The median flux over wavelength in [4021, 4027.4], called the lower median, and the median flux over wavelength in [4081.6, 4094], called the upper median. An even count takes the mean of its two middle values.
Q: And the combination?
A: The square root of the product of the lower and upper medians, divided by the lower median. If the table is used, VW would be 0.98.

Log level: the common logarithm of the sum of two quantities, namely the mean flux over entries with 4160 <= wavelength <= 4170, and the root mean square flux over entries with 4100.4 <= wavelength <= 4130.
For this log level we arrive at 1.56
